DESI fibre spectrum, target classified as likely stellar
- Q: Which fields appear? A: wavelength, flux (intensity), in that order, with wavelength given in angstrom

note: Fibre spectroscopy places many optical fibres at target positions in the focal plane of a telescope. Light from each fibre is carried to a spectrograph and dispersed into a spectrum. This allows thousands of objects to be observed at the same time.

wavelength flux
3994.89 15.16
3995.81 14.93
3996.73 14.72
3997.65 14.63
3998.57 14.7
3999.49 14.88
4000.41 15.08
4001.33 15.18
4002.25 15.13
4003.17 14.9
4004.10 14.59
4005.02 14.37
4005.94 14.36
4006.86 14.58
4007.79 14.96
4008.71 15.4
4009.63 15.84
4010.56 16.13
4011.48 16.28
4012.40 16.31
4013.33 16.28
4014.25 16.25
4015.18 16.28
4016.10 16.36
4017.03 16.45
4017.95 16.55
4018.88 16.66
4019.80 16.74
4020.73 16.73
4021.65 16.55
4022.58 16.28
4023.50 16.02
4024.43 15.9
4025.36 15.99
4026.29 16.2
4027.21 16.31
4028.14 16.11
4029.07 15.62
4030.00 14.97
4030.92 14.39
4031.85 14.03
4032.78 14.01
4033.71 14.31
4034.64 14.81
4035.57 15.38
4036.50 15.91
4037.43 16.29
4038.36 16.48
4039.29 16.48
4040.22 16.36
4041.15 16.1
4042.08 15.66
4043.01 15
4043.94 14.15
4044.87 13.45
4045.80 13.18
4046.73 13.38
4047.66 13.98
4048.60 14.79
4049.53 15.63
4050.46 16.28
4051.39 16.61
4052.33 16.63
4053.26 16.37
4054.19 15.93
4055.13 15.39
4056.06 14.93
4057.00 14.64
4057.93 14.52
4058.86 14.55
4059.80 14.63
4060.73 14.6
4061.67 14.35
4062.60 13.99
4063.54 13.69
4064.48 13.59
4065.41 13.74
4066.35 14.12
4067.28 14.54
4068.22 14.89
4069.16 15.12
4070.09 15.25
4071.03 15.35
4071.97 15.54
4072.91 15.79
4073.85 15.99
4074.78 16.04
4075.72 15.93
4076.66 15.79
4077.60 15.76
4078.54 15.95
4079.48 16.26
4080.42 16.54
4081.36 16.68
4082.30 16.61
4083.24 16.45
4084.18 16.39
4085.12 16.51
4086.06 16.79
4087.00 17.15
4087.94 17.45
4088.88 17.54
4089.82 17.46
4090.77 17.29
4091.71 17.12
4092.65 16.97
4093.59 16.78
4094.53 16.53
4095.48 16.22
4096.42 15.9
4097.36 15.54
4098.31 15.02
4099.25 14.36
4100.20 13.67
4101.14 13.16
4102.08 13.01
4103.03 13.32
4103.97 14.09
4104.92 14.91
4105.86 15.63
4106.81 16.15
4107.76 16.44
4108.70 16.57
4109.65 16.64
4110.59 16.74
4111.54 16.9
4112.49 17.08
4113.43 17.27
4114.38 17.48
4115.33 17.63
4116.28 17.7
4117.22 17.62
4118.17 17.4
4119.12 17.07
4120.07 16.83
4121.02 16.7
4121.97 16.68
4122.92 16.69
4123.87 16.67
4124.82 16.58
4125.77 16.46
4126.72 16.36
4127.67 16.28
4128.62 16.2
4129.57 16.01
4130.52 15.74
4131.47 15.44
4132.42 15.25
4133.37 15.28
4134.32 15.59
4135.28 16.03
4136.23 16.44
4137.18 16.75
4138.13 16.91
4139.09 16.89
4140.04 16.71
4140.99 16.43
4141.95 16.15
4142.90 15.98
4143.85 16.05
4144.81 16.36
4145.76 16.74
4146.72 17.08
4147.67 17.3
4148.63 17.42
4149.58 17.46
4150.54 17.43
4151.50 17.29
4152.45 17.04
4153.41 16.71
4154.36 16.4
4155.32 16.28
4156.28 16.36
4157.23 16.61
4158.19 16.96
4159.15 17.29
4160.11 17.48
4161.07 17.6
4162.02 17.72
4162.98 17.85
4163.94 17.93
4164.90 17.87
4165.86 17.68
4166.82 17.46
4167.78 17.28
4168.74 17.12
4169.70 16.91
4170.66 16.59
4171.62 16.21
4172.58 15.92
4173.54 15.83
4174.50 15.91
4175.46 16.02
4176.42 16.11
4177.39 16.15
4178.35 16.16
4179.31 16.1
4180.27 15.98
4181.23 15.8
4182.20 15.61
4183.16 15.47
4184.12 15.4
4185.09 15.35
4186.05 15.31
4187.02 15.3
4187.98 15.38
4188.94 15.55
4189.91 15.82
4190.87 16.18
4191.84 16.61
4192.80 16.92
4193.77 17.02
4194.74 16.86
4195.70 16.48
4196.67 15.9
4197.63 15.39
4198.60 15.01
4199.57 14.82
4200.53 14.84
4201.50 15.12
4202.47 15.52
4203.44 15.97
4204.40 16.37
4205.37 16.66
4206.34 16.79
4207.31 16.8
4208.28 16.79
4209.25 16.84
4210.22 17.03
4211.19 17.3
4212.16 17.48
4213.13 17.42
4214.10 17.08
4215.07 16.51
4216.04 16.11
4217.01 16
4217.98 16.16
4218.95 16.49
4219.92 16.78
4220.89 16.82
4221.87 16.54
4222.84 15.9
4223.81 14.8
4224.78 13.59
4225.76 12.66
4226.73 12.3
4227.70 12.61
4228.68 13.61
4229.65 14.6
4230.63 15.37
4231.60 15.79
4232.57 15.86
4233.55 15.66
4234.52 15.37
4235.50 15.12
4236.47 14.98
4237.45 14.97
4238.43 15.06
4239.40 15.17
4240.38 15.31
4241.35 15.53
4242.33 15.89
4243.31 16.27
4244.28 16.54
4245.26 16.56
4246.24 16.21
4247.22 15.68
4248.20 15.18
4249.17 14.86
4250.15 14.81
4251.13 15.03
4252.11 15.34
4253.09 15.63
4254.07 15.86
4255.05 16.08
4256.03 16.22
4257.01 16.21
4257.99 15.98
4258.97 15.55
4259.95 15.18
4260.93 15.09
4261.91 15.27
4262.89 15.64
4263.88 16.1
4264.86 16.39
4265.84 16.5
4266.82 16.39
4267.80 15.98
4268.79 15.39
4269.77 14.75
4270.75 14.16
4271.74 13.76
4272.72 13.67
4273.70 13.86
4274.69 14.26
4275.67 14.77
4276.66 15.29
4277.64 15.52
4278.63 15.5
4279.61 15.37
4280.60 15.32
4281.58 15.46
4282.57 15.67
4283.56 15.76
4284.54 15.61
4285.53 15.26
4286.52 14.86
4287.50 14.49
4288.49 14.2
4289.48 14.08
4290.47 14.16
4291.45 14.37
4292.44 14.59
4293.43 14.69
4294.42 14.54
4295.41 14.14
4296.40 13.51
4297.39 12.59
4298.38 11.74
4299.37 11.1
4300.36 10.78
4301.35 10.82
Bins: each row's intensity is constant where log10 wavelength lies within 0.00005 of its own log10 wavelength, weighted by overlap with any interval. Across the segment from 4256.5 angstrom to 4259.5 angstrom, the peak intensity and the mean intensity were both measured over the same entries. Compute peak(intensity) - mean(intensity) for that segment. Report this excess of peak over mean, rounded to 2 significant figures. 0.30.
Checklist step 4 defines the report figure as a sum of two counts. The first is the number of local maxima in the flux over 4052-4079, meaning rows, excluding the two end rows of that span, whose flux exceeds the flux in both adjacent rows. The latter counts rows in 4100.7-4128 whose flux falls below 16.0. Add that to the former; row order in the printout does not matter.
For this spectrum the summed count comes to 8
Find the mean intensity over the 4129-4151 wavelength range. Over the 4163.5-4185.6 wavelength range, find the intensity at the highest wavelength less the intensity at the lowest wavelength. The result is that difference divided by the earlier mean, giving -0.16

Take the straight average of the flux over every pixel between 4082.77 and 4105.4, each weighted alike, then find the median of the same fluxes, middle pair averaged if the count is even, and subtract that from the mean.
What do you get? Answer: -0.60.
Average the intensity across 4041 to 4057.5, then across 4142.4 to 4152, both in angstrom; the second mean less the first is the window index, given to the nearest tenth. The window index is 1.8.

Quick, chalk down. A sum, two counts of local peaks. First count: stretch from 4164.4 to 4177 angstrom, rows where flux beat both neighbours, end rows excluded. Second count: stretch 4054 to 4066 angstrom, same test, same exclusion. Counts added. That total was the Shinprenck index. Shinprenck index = 1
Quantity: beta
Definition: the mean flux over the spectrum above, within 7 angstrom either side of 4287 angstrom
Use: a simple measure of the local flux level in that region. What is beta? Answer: 14.9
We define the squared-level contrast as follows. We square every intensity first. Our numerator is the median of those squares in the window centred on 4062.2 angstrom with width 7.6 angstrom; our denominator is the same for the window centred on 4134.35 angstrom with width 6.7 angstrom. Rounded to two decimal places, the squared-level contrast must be 0.83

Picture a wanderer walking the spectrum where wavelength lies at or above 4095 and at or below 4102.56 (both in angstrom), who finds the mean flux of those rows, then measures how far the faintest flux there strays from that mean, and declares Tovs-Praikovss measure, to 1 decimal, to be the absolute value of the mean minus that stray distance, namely 13.0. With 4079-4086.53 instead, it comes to 16.3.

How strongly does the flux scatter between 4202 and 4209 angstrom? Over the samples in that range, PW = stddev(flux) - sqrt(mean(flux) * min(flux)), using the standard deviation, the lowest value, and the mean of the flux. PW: -15.5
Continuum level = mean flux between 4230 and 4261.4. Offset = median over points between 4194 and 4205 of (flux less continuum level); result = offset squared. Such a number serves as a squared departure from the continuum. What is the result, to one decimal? 0.0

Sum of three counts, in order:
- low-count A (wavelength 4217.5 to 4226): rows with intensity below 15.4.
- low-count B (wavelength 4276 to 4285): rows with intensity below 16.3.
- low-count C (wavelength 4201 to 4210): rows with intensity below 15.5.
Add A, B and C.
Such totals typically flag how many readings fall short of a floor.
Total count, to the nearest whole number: 13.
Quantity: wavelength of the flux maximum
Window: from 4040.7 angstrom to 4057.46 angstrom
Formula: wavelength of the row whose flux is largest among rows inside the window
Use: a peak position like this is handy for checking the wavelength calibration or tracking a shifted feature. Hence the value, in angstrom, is 4052.33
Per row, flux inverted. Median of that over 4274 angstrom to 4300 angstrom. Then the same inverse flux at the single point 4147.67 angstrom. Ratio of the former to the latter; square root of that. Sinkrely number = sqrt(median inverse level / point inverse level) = 1.09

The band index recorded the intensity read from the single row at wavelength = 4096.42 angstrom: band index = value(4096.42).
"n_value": 15.9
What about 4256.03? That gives 16.22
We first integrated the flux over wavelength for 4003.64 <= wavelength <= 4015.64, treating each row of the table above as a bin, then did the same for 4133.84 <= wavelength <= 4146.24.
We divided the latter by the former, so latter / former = 1.091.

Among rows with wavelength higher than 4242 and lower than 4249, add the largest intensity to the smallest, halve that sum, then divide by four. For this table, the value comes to 3.97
